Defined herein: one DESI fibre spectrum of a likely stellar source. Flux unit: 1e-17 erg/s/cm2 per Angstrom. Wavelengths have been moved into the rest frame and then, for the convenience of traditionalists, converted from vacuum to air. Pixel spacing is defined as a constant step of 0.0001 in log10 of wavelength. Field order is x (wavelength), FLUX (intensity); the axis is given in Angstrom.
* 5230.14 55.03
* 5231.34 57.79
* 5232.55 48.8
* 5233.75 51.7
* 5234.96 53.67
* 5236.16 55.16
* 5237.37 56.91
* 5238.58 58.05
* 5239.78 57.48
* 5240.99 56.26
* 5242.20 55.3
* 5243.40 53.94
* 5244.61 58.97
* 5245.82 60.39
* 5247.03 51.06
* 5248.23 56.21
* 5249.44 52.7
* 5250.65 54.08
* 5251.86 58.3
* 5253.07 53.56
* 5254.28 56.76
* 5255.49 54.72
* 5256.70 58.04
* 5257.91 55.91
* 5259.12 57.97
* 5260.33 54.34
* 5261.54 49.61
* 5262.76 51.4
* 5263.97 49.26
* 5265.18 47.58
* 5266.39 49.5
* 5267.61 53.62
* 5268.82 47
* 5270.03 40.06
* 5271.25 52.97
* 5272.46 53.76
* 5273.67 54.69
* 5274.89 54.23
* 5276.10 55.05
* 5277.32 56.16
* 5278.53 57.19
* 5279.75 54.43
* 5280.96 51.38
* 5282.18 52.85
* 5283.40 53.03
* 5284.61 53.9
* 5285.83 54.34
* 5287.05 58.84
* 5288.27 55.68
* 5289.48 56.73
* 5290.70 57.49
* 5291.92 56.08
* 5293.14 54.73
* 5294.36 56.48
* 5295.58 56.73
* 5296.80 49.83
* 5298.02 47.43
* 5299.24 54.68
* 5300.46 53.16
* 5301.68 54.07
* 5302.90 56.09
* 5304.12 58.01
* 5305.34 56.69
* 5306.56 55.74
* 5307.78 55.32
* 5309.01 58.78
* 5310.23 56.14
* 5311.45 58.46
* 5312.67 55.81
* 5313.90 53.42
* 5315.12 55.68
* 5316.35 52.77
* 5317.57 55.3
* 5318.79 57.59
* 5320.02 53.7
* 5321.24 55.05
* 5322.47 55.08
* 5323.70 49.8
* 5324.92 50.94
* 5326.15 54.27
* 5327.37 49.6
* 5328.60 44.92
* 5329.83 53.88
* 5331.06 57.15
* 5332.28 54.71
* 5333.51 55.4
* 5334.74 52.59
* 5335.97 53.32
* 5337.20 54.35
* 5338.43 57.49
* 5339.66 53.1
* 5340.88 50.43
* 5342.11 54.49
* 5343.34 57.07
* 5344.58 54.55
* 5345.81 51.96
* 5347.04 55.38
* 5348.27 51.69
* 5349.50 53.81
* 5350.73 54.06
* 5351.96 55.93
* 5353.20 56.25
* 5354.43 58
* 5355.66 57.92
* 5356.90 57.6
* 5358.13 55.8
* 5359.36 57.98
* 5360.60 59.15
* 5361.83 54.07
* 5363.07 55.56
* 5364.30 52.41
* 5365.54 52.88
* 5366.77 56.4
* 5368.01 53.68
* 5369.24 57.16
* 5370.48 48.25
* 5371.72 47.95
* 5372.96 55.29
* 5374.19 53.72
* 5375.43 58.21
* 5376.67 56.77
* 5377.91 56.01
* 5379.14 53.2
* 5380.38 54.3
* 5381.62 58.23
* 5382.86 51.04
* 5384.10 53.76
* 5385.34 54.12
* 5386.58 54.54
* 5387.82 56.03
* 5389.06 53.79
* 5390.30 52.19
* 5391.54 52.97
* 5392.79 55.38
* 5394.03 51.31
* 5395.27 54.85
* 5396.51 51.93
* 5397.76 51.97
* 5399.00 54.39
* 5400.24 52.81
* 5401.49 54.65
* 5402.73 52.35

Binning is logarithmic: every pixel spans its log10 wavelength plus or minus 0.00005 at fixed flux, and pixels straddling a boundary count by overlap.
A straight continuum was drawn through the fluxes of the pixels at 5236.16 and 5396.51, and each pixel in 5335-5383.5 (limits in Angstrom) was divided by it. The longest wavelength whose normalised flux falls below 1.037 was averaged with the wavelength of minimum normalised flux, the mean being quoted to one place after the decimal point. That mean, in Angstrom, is 5377.3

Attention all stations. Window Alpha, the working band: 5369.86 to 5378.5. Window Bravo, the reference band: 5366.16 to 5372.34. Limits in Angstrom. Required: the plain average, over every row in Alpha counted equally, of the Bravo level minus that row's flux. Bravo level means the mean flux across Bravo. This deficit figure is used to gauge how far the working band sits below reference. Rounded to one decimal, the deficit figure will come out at -1.1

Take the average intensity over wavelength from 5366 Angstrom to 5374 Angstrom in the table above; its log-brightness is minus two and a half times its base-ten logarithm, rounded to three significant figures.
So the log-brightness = -4.31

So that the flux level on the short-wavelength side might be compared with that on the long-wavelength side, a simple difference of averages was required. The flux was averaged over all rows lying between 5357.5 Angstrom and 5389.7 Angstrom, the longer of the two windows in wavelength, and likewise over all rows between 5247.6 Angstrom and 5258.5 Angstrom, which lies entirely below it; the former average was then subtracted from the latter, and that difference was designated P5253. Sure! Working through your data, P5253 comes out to 1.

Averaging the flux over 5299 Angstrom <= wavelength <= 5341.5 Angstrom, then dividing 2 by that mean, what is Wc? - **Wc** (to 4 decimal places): 0.0368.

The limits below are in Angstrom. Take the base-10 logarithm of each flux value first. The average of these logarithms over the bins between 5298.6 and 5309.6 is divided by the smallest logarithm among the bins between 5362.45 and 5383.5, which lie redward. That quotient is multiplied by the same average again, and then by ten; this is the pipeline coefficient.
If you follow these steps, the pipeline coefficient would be 18.15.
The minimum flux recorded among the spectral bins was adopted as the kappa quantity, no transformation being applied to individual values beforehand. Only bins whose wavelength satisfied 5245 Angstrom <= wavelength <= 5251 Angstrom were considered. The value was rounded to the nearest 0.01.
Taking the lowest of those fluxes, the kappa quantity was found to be 51.06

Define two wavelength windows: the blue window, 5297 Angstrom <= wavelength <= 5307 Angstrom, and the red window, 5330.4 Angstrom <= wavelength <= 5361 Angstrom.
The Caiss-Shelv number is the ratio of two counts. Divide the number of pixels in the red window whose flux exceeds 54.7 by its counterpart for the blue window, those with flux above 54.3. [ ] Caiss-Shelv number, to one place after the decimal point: 2.8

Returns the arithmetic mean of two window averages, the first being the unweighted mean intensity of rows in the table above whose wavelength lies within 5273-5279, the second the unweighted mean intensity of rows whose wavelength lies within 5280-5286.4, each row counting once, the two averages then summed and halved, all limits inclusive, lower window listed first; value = 54.3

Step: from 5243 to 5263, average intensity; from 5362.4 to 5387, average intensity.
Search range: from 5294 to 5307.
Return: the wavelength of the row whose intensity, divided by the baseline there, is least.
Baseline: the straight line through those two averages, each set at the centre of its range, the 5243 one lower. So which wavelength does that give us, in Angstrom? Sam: 5298.02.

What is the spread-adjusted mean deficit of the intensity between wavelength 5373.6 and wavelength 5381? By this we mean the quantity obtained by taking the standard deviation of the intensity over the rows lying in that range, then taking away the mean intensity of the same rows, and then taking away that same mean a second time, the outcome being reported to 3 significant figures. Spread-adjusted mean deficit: -109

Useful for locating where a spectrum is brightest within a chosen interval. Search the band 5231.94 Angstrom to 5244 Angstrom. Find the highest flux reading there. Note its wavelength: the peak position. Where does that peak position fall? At 5238.58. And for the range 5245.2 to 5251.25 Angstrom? 5245.82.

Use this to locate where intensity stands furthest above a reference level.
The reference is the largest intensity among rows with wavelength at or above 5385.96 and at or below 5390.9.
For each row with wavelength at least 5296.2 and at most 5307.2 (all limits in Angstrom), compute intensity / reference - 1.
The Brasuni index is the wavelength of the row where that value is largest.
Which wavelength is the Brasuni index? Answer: 5304.12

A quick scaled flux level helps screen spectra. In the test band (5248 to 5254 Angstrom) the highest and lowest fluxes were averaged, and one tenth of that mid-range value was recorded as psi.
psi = 5.55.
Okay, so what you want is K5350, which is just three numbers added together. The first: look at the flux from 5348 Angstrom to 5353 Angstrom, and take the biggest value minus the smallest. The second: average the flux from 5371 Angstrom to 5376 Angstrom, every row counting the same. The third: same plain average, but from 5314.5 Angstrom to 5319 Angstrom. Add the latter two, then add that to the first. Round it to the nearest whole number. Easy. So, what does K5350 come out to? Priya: 113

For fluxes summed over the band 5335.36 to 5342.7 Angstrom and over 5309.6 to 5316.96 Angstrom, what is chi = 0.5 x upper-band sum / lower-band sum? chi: 0.486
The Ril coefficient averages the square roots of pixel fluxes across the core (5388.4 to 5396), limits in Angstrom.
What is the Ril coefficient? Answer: 7.31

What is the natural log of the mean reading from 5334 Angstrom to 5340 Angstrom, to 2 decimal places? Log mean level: 3.99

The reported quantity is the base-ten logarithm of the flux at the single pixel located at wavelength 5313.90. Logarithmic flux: 1.73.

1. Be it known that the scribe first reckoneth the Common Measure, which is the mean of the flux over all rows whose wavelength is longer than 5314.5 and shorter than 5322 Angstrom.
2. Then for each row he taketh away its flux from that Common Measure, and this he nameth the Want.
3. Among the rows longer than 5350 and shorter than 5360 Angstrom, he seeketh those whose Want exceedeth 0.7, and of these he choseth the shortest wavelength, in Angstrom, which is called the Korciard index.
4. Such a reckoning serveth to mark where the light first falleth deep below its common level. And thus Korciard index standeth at 5350.73 Angstrom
